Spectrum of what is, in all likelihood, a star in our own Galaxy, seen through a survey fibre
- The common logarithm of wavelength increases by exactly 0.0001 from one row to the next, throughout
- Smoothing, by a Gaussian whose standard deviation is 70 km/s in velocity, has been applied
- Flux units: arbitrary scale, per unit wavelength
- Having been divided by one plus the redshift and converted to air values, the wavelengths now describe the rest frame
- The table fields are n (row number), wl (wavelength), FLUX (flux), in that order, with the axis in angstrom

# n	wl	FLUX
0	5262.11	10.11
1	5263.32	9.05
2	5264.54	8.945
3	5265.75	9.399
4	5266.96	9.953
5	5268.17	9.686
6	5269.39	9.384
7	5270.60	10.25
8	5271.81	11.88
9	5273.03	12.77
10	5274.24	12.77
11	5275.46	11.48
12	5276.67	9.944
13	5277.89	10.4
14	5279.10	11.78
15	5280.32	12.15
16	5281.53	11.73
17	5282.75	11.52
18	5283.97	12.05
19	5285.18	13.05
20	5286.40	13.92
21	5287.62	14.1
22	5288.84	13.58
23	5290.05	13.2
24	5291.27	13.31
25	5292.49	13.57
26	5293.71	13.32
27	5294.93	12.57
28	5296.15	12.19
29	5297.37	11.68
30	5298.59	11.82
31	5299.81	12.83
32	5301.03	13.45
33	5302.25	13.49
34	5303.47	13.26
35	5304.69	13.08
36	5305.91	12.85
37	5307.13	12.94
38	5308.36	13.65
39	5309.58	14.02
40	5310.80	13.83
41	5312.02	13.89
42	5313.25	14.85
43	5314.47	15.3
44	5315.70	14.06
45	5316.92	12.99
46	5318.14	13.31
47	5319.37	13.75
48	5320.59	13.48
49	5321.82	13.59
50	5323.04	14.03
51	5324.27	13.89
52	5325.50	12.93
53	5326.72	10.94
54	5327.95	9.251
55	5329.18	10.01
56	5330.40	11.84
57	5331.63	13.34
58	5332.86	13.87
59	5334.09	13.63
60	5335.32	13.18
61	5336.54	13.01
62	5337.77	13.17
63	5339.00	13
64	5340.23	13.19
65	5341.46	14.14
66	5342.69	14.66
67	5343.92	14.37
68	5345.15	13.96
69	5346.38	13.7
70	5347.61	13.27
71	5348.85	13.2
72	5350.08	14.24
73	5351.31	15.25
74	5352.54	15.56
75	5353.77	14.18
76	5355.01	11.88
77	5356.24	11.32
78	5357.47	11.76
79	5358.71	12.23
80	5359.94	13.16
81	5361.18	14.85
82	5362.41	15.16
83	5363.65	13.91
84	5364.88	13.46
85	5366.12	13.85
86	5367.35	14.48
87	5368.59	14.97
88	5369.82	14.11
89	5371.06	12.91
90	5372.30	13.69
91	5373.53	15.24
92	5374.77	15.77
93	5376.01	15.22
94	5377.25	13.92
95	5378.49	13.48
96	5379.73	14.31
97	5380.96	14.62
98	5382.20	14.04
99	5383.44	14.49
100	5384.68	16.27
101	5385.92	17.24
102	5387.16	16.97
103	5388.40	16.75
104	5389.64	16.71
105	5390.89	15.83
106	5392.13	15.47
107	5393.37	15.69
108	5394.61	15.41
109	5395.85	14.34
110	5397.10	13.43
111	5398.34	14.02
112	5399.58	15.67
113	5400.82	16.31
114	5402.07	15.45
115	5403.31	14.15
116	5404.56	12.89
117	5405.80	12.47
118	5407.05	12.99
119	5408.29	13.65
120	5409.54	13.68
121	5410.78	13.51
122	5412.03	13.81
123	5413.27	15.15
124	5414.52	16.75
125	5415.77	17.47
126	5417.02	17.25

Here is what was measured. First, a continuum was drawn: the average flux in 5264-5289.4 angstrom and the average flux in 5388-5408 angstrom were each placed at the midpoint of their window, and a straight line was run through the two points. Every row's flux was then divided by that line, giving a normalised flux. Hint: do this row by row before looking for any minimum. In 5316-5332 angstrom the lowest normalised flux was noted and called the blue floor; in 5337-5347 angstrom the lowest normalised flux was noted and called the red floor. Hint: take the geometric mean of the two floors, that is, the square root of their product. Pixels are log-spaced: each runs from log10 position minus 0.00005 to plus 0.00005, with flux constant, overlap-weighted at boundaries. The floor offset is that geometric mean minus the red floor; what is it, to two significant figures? -0.14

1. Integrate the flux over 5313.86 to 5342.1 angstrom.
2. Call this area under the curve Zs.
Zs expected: 368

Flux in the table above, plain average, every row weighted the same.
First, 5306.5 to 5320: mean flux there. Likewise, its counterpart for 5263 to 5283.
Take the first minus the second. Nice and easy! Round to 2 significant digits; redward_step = 3.1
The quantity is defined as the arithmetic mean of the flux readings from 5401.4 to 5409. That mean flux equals 13.6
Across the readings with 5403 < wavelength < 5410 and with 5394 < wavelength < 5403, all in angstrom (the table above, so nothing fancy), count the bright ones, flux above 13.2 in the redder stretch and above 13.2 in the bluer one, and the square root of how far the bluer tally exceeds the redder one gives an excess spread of 2.00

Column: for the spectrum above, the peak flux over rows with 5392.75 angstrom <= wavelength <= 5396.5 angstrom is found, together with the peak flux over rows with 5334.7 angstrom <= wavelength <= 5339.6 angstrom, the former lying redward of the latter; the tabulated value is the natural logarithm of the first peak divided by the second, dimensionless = 0.17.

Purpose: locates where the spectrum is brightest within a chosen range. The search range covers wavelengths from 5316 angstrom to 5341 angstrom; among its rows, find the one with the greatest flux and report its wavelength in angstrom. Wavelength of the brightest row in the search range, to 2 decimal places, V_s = 5323.04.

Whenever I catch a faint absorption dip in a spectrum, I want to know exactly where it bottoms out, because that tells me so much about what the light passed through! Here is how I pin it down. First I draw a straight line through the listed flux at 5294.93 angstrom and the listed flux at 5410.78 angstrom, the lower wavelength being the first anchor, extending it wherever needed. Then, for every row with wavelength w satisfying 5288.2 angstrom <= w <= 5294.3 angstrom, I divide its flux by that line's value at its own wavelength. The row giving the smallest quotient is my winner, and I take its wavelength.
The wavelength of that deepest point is 5290.05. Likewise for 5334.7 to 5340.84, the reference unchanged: 5339.00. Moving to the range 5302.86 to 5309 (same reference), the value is 5305.91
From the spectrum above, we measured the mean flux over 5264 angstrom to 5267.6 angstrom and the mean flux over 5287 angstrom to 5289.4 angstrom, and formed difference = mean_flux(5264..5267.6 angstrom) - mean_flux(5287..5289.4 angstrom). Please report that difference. -4.4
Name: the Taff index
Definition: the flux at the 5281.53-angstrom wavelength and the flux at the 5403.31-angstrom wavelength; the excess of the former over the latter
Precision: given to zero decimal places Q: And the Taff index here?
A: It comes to -2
